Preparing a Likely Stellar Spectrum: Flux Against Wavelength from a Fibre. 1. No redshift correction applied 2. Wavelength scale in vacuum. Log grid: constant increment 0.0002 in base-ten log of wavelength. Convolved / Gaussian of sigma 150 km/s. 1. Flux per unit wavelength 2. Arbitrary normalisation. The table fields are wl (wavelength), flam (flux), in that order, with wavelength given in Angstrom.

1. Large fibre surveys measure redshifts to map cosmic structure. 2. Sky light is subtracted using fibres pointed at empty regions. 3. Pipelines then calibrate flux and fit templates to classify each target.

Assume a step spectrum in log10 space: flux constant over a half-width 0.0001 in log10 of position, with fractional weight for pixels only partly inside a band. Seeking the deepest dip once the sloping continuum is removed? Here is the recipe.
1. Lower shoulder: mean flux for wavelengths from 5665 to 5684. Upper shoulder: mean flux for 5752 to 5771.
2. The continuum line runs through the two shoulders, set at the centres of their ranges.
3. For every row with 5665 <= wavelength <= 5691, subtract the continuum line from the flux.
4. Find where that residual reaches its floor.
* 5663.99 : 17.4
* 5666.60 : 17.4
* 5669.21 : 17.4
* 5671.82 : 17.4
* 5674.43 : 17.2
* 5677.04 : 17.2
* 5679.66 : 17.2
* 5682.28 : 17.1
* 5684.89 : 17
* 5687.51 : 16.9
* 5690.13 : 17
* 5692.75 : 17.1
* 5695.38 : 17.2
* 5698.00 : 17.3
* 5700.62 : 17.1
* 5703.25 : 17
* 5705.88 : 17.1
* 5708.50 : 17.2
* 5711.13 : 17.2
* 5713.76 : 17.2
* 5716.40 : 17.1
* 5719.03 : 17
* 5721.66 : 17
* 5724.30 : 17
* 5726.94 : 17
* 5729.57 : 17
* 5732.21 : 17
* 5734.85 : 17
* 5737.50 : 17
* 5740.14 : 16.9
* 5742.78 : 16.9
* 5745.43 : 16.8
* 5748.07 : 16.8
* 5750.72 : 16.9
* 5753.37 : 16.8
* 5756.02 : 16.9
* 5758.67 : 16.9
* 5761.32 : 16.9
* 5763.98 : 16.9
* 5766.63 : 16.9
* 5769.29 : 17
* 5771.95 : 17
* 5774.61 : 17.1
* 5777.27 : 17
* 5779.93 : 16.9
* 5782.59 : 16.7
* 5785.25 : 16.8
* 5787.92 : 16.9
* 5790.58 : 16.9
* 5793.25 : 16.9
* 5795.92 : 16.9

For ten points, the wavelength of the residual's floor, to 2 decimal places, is 5687.51 Angstrom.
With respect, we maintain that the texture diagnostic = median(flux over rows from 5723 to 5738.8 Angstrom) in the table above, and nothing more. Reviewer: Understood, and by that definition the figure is 17.00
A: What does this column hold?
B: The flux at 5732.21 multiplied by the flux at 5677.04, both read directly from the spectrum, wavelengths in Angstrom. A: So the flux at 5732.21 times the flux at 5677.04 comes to 292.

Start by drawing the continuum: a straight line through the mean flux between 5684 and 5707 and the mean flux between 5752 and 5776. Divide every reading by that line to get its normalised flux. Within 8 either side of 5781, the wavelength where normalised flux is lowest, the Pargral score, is 5782.59 Angstrom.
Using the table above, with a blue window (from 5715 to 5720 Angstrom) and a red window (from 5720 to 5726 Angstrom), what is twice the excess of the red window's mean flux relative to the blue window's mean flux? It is -0.10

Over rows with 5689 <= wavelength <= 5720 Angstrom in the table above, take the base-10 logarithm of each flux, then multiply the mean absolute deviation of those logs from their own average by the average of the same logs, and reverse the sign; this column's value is -0.0025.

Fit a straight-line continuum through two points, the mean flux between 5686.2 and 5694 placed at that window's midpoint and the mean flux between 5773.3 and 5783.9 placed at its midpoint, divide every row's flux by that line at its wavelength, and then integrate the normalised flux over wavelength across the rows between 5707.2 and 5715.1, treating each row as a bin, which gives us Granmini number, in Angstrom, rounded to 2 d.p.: 7.99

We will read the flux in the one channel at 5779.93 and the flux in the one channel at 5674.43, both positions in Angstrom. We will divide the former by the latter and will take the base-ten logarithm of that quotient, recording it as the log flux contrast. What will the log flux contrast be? -0.0076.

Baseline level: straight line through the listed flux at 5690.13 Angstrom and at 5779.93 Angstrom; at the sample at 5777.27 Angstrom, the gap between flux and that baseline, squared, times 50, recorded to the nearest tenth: 0.5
